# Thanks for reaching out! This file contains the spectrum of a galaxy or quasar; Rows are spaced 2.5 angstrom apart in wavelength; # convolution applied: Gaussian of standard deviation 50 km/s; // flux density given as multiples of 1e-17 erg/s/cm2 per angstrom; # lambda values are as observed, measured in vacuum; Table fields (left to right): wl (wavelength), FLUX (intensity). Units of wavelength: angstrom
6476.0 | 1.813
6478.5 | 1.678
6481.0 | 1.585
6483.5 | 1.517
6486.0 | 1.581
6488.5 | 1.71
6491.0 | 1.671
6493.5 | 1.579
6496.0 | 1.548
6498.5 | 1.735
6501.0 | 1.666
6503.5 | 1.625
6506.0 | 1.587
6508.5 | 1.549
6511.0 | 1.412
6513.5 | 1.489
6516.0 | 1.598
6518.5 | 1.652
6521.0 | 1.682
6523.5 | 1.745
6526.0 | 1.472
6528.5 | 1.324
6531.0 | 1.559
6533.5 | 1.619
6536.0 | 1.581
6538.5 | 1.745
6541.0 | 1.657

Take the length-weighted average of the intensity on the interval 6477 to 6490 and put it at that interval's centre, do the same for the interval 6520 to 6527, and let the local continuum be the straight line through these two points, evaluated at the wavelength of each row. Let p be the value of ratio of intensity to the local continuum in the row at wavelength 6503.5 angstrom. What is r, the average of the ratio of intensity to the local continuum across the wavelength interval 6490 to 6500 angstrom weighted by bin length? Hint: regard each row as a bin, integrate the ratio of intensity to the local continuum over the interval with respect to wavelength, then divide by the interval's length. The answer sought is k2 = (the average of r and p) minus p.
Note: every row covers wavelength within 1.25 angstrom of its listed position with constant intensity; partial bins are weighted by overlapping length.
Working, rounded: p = 1.00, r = 1.01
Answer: 0.004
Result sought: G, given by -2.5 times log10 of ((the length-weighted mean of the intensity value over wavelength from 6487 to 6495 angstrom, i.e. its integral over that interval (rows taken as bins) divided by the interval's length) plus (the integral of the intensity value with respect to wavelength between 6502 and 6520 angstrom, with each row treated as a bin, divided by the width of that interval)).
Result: -1.266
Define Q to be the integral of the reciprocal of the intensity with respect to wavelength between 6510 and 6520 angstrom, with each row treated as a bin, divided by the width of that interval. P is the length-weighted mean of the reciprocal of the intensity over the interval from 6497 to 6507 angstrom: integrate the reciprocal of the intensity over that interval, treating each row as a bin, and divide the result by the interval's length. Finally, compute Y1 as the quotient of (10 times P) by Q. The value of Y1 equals 9.3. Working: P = 0.606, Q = 0.650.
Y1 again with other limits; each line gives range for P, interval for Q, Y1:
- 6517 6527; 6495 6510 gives 9.9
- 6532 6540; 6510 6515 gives 8.9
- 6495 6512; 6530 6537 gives 10.0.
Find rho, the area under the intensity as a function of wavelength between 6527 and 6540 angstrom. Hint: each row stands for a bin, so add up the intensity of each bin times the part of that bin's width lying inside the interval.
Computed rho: 20.4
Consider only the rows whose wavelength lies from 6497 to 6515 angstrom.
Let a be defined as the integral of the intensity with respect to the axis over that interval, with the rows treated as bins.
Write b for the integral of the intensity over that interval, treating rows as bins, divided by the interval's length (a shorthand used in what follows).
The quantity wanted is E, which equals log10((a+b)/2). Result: 1.18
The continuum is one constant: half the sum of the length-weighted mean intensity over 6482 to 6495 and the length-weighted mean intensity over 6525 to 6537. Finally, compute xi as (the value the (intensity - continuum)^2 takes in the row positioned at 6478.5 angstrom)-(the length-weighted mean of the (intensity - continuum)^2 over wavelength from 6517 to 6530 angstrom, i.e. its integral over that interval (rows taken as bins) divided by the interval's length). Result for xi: -0.009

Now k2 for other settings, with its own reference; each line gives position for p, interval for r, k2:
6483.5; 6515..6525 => 0.041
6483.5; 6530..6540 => 0.027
